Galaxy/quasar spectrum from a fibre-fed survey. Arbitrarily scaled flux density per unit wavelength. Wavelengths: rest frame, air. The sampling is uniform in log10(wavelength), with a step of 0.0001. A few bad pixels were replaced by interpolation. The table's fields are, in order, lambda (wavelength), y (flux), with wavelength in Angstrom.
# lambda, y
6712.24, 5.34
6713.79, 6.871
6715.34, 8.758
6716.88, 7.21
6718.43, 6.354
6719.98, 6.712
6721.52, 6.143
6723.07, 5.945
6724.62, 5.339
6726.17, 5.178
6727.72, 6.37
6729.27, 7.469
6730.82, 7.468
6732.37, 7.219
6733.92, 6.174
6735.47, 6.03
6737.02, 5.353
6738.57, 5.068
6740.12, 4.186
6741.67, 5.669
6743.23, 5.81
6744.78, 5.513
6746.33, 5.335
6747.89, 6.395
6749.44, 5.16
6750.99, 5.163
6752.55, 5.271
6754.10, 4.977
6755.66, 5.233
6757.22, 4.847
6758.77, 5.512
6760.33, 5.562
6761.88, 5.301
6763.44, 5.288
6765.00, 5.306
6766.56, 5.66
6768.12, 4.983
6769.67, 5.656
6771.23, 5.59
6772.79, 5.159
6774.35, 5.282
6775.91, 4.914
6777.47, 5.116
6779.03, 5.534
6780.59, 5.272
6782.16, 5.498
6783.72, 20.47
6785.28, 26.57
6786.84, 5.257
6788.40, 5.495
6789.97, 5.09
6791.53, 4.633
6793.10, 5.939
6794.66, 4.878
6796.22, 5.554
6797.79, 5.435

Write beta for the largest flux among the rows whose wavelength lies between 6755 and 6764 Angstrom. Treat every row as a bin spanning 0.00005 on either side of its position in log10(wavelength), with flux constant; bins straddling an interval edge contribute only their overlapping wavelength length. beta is 5.562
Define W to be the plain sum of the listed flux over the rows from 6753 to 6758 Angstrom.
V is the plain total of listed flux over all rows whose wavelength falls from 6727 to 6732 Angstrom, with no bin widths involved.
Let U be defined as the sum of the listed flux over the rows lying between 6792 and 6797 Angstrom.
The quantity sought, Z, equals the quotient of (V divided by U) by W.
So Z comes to 0.09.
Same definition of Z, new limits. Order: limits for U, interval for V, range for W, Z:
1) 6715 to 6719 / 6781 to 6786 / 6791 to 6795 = 0.15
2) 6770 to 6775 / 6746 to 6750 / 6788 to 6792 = 0.07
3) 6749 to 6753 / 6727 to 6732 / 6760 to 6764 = 0.08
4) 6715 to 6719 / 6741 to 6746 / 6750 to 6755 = 0.05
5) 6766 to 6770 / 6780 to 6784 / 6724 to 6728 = 0.11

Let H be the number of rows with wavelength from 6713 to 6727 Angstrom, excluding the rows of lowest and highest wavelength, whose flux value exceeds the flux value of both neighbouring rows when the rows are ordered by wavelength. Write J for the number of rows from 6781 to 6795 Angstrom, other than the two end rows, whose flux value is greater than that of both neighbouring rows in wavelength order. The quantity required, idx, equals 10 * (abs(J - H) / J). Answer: 3.3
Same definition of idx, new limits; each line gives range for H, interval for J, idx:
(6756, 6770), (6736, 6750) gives 0.0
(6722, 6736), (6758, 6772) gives 6.7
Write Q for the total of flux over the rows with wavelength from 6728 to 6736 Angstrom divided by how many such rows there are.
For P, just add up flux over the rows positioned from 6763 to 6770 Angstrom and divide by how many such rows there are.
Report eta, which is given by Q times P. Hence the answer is 37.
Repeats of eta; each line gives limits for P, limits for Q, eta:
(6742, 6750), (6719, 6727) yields 33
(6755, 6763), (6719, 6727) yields 31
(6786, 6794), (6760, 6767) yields 29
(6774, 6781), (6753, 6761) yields 27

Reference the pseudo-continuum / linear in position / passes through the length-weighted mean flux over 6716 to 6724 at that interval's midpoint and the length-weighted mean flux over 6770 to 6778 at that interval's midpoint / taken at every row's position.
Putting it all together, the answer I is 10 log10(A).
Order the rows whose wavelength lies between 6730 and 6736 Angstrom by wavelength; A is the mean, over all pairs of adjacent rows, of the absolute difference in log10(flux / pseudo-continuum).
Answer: -15.5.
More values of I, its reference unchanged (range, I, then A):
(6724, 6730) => -12.3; 0.058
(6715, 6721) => -12.7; 0.054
